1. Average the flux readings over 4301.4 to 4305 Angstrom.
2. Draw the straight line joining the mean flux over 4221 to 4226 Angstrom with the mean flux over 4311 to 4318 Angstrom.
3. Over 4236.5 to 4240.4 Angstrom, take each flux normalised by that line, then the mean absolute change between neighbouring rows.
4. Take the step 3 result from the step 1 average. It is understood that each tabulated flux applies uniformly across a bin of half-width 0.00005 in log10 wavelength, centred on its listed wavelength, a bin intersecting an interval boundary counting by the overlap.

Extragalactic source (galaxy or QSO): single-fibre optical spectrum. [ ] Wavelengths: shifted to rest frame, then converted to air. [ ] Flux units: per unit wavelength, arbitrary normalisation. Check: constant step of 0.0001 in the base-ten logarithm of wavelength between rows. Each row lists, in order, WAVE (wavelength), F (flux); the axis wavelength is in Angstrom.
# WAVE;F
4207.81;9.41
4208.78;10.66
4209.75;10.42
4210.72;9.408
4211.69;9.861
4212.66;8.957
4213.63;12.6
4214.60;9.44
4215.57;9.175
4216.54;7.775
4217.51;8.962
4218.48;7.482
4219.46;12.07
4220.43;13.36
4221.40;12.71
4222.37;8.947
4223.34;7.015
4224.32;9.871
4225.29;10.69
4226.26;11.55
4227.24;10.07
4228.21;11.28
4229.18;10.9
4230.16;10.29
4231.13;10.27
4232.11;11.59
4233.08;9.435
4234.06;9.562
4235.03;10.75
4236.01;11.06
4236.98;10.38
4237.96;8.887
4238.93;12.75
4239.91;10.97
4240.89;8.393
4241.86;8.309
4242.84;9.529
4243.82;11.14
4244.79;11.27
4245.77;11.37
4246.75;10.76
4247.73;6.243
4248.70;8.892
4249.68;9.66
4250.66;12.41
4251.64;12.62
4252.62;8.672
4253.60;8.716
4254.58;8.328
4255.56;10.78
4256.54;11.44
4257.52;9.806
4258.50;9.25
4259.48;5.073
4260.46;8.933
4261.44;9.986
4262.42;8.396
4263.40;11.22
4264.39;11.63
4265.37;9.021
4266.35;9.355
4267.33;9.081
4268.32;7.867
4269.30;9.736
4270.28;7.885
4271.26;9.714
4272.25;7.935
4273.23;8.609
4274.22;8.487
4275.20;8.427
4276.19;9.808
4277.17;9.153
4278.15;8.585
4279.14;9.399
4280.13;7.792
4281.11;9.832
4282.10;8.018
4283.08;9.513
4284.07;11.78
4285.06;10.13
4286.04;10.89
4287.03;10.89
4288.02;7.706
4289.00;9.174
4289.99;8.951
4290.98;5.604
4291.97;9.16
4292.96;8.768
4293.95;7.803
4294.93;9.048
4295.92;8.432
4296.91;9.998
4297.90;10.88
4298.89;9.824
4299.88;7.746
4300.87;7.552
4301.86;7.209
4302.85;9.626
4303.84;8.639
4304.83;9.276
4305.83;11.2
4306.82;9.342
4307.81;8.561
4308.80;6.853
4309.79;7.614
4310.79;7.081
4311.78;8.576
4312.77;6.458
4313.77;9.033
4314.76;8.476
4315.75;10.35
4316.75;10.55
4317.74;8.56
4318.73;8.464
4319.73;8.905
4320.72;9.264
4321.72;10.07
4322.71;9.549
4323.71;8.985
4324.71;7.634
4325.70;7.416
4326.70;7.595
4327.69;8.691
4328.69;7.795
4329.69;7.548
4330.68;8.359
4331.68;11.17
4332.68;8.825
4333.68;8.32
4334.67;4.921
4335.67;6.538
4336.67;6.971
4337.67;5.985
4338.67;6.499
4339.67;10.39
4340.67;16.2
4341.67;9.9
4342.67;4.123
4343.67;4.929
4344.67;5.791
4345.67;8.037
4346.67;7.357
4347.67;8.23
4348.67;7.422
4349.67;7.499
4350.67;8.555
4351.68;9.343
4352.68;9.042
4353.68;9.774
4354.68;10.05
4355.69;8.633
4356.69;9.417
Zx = 8.4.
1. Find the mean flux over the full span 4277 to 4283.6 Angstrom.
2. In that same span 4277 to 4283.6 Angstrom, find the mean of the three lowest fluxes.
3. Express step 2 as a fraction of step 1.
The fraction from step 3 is 0.914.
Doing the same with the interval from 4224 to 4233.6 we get 0.924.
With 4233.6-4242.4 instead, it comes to 0.843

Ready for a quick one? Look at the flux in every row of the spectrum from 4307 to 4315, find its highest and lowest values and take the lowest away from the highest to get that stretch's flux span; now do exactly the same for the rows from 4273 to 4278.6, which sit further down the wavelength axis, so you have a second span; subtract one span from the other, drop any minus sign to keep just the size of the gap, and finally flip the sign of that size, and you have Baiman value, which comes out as -1.2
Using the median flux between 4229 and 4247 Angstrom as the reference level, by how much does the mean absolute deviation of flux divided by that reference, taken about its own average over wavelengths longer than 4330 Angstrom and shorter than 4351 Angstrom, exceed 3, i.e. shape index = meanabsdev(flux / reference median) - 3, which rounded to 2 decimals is -2.83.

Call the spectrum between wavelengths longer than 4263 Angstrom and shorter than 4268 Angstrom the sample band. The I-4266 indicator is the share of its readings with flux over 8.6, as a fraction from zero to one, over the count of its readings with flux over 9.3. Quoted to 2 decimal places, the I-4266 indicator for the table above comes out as 0.33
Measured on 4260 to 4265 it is 0.27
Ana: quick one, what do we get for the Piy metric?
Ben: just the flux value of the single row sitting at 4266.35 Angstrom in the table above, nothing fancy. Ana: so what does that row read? 9.355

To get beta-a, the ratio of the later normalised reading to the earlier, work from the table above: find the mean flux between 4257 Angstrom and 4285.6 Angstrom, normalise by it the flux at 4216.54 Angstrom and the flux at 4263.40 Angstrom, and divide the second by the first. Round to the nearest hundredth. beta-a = 1.44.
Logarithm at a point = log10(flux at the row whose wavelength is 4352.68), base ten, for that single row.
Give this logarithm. 0.96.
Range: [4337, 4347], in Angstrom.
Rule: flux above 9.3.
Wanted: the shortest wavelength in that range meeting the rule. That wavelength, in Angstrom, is 4339.67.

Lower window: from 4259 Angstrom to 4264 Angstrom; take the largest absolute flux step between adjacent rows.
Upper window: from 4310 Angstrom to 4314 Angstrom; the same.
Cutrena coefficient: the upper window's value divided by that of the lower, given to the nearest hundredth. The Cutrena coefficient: 0.67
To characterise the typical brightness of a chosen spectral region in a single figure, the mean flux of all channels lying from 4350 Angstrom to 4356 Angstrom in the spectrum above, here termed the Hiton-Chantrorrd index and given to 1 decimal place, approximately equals 9.2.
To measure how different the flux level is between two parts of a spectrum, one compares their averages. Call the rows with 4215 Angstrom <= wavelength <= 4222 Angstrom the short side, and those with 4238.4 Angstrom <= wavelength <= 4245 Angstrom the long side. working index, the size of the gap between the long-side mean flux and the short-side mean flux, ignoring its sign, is 0.1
